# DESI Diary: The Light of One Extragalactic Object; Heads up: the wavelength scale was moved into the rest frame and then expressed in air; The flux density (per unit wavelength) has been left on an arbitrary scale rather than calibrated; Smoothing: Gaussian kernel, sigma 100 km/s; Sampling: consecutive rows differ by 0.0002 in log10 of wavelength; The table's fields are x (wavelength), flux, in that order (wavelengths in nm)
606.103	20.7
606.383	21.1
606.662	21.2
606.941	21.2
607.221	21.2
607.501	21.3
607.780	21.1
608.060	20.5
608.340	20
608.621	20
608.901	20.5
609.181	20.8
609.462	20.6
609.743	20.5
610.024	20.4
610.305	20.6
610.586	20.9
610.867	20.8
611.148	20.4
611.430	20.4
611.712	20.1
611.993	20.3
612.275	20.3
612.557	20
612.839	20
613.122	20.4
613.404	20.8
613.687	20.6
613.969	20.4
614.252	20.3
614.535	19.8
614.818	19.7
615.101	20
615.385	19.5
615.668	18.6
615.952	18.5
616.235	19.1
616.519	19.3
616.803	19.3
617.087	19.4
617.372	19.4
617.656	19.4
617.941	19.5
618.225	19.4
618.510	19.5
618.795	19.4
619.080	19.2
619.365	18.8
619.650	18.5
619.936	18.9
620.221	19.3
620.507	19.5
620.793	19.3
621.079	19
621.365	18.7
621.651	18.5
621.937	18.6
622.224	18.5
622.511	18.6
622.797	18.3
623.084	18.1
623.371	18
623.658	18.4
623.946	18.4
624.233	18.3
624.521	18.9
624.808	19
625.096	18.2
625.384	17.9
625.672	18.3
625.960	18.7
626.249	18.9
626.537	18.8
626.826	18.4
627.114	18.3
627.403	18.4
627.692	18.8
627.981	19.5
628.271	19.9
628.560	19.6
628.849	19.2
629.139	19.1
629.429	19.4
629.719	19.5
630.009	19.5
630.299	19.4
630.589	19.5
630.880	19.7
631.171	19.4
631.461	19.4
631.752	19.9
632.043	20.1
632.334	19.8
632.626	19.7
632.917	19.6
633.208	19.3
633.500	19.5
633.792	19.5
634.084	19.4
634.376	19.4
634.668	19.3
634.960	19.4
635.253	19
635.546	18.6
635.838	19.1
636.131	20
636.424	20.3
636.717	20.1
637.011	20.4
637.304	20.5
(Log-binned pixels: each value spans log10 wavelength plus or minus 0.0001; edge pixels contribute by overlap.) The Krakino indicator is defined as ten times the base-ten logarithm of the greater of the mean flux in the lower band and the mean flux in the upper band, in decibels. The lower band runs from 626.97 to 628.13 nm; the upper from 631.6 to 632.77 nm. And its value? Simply 13.0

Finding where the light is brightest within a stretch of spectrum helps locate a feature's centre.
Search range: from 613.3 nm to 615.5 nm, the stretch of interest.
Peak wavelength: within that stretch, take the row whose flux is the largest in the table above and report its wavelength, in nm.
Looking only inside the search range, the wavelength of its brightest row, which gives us 613.404 nm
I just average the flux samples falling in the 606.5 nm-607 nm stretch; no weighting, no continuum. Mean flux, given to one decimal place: 21.2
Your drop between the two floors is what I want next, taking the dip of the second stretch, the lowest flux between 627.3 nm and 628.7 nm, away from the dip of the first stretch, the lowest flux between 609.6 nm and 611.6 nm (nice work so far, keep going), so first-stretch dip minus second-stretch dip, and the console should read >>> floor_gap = 2.0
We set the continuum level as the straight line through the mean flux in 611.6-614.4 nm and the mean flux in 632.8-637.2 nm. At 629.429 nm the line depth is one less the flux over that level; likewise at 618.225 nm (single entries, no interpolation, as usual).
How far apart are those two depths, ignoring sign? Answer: 0.020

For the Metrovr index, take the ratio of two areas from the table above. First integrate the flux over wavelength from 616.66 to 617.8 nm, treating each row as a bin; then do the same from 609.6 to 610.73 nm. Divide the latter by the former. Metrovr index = 1.05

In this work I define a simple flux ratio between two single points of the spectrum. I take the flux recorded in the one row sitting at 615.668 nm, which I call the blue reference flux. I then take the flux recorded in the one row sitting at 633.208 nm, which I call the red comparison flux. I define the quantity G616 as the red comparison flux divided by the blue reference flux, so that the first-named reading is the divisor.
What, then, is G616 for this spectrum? 1.04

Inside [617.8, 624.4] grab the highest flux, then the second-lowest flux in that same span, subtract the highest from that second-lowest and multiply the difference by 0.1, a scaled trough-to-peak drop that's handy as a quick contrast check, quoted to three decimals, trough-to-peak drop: -0.140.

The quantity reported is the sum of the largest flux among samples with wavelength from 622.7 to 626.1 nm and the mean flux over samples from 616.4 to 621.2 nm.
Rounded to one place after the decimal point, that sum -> 38.2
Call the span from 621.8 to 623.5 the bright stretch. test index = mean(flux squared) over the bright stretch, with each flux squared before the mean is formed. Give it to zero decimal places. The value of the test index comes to 337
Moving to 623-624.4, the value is 333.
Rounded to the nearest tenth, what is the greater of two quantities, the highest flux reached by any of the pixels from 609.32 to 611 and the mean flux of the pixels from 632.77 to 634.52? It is 20.9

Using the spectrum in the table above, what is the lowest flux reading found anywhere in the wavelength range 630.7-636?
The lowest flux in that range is 18.6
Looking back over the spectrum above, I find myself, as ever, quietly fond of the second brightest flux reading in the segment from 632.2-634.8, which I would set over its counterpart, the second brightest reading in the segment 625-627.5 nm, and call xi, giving 1.05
